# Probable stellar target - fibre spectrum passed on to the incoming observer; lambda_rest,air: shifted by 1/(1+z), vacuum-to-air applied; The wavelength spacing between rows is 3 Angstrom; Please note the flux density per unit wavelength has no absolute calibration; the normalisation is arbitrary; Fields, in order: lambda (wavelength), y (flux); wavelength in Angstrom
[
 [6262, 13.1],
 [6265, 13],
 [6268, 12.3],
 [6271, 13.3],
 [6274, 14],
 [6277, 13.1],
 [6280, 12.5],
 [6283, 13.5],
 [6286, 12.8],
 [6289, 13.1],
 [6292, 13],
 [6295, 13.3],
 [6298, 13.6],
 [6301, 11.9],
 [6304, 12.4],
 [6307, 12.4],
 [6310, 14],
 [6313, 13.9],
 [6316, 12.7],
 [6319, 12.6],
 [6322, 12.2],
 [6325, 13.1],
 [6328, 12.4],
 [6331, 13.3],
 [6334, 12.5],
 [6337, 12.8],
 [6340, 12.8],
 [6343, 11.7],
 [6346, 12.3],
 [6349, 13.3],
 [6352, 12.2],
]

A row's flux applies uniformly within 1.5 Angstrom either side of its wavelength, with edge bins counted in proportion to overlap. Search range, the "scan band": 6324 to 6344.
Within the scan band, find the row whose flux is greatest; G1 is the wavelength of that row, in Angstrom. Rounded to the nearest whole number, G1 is 6331 Angstrom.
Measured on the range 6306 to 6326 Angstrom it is 6310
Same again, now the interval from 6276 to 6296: 6283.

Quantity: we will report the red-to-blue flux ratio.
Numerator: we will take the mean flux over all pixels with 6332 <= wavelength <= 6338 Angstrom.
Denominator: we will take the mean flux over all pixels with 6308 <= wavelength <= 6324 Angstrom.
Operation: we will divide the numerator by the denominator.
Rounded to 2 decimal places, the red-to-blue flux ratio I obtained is 0.97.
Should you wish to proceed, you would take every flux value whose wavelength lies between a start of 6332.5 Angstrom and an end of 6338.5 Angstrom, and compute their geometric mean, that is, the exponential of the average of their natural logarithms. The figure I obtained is 12.65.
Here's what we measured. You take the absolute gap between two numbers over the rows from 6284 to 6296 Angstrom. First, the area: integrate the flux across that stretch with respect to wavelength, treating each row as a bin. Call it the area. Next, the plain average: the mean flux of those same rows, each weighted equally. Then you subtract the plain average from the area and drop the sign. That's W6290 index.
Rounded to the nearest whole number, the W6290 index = 144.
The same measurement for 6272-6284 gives 146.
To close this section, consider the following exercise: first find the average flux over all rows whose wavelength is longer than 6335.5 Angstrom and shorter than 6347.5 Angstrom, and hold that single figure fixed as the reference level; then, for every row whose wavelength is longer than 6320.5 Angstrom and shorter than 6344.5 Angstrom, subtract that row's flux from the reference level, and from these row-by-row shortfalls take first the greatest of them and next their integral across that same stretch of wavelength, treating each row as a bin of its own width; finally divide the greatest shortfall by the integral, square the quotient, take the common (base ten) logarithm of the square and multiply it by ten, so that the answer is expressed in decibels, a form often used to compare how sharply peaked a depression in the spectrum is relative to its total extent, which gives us -17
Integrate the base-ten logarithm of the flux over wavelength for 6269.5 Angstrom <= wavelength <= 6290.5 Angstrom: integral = 23.5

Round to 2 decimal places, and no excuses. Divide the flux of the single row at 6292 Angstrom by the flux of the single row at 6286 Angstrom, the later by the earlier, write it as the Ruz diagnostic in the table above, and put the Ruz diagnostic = 1.02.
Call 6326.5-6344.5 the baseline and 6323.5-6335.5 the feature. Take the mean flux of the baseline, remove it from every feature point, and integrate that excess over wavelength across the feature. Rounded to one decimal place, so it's 2.9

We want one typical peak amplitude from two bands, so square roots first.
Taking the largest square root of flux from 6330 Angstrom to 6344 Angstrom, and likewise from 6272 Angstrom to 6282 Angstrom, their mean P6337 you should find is 3.69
